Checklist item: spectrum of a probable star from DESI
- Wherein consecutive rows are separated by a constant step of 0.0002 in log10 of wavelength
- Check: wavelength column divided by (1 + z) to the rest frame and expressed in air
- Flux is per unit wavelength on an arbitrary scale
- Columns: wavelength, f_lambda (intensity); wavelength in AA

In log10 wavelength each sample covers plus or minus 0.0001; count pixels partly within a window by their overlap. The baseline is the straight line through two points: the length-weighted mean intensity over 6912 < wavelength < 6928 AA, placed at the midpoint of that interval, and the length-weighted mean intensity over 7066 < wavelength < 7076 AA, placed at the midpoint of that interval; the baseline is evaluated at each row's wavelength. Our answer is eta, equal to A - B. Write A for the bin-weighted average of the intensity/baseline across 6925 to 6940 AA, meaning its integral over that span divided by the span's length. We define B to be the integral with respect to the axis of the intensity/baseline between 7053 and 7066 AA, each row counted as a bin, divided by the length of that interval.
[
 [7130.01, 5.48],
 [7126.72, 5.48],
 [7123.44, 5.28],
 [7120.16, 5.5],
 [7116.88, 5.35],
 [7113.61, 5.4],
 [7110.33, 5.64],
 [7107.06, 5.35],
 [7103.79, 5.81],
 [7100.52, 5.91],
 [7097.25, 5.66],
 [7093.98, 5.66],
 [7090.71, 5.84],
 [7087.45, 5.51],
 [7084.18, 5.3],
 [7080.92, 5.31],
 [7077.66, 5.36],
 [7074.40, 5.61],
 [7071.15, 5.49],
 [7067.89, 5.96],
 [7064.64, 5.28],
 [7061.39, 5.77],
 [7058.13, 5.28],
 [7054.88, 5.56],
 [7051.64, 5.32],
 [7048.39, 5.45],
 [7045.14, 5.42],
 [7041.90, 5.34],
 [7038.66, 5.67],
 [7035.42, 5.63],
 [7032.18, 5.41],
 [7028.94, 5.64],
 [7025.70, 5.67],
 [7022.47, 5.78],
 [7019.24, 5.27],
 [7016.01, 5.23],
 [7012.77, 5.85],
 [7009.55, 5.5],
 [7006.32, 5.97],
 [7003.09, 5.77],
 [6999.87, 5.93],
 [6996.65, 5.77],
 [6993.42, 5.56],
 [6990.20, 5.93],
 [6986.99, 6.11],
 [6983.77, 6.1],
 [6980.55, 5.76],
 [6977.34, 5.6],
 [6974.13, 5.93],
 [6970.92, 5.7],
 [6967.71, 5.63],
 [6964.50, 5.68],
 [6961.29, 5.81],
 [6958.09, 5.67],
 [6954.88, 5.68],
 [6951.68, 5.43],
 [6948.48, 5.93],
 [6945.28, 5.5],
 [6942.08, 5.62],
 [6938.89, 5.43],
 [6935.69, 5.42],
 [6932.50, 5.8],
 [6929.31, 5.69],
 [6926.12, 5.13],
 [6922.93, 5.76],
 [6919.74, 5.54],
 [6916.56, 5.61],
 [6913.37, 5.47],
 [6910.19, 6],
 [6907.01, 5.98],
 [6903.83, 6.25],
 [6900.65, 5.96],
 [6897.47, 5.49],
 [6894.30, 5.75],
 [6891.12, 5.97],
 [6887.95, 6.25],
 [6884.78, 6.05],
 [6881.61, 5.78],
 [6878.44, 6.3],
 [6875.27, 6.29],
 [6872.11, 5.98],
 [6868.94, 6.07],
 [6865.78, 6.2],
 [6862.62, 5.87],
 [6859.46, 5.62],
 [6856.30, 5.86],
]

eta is 0.03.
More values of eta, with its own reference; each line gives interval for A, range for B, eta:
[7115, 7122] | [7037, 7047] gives -0.02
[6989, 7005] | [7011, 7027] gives 0.05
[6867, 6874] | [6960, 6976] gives 0.08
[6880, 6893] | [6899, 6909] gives -0.01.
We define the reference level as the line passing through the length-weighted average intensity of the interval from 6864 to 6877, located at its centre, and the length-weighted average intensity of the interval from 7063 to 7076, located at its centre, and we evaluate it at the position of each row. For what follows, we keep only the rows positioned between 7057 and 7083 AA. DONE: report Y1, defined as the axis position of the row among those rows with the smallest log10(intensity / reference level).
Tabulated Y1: 7058.13 AA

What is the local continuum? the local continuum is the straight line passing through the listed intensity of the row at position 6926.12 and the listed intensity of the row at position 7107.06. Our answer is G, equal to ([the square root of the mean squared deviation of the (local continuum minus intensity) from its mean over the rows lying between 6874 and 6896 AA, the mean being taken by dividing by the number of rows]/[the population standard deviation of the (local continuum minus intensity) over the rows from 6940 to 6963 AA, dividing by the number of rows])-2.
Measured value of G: -0.58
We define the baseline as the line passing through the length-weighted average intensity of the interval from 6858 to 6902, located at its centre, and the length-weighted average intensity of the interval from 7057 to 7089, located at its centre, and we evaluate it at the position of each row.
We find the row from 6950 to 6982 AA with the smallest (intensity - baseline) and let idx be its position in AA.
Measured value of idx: 6951.68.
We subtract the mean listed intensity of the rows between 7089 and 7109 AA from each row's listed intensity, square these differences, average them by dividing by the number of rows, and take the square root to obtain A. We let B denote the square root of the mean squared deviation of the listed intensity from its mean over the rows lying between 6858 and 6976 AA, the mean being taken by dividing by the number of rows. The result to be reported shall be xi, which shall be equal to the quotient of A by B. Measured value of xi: 0.7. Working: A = 0.18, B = 0.276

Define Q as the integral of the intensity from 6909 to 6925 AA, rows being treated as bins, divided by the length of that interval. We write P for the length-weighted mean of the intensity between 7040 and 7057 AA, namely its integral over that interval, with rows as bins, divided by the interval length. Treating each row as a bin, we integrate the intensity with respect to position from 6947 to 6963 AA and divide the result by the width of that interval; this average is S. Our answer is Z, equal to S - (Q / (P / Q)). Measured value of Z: -0.19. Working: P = 5.42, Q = 5.65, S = 5.70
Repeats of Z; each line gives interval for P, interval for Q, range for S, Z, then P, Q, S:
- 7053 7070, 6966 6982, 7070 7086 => -0.48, 5.56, 5.73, 5.41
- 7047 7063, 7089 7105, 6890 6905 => -0.22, 5.47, 5.77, 5.87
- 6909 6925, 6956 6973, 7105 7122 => -0.30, 5.65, 5.70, 5.46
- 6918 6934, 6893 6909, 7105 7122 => -0.76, 5.58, 5.89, 5.46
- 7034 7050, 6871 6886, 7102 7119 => -1.21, 5.50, 6.08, 5.52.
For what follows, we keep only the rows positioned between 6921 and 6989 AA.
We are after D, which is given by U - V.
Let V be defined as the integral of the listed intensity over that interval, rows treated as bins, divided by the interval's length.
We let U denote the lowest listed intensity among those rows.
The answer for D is -0.56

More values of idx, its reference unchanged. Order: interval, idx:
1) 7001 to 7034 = 7016.01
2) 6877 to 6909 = 6897.47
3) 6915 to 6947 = 6926.12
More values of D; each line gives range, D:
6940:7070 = -0.42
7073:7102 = -0.27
